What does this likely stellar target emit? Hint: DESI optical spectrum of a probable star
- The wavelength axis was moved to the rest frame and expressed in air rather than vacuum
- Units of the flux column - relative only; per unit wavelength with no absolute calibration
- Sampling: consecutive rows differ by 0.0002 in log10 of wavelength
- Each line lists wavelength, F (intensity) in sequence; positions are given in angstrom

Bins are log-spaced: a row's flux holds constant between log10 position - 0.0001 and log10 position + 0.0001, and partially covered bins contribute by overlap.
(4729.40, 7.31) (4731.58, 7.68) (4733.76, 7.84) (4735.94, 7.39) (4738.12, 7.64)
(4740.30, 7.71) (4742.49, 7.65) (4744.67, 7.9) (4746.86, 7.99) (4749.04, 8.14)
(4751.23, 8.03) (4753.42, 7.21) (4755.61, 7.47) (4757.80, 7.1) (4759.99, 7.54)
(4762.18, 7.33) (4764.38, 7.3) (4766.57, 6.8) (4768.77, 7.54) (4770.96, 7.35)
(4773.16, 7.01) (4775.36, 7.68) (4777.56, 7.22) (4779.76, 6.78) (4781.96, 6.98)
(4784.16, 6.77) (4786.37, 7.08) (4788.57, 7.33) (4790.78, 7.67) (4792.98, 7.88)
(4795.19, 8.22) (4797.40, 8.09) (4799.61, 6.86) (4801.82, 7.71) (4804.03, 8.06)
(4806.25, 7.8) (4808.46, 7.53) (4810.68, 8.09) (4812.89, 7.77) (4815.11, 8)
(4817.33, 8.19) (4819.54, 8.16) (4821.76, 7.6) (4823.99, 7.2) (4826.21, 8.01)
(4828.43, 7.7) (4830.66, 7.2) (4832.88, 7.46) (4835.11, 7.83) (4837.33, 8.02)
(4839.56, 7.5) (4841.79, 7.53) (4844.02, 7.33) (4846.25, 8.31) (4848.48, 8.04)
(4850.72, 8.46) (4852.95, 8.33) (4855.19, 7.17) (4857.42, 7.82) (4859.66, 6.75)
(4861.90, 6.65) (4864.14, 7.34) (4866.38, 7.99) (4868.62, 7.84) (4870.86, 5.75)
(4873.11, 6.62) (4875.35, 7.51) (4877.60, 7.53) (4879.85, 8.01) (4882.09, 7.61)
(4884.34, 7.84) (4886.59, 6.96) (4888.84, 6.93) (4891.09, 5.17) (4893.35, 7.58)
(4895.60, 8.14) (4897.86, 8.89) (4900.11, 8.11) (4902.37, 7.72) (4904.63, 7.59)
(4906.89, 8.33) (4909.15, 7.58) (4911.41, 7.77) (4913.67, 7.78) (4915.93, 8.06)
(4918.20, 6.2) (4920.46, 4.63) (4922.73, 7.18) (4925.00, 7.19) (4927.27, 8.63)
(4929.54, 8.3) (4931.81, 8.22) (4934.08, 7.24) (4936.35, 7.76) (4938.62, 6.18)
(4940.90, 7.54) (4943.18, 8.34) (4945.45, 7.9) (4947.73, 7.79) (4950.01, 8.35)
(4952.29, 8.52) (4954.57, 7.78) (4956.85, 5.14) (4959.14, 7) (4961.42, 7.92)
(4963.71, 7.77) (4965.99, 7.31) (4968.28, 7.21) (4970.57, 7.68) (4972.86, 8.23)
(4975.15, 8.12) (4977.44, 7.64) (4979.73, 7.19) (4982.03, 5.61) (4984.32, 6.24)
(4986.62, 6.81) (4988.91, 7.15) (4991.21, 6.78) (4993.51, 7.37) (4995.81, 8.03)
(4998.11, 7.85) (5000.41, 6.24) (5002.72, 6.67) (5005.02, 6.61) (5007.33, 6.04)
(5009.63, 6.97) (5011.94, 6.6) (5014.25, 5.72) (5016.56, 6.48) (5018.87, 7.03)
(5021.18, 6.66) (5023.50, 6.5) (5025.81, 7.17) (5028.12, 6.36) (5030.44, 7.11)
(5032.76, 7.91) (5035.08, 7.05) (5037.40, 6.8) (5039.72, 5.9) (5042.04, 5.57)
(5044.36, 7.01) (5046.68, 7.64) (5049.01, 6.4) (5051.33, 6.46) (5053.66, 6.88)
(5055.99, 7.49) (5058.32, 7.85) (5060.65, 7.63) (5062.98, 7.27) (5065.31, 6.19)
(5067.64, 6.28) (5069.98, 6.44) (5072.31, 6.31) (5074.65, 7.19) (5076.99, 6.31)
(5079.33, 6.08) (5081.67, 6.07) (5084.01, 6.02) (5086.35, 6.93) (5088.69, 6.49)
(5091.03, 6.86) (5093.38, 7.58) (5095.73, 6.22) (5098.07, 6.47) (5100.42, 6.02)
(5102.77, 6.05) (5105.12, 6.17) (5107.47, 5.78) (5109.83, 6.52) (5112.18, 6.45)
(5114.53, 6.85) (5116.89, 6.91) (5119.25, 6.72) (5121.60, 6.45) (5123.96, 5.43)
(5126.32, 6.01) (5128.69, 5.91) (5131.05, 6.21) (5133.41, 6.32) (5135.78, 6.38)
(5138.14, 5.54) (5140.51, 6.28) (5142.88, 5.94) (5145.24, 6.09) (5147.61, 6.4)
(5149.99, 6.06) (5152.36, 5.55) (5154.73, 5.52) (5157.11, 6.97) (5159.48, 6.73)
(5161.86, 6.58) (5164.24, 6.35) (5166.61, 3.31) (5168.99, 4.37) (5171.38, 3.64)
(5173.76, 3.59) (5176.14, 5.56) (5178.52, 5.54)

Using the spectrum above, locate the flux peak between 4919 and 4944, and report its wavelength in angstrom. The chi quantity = 4927.27 angstrom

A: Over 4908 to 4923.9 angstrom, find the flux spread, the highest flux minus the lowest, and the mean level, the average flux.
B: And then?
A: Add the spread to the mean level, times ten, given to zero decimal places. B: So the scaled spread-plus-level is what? 105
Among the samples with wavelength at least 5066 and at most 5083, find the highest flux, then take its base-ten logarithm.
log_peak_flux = 0.86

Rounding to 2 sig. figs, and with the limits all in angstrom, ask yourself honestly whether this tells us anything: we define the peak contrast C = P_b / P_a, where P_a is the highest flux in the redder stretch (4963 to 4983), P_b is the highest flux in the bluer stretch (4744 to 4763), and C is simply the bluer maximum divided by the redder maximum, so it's 0.99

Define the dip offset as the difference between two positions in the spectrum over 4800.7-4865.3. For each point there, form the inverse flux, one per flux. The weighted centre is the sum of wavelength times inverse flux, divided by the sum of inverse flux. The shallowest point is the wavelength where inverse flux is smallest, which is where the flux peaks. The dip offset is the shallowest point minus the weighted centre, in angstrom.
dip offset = 17.4 angstrom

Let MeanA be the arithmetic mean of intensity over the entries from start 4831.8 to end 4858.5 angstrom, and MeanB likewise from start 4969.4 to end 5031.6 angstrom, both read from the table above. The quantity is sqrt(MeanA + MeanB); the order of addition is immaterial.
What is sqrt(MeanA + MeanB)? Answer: 3.84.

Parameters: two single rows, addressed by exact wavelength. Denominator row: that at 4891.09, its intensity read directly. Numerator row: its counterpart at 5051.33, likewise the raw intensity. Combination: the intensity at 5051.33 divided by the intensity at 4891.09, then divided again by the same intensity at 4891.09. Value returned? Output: 0.242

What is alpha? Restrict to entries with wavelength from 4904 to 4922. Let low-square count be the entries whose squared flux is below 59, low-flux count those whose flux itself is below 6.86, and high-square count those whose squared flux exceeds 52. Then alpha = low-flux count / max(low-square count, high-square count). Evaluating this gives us 0.33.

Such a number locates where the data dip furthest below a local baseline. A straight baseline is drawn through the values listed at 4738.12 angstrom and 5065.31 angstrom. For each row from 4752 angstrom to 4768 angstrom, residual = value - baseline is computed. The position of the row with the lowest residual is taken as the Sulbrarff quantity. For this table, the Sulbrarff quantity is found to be 4766.57 angstrom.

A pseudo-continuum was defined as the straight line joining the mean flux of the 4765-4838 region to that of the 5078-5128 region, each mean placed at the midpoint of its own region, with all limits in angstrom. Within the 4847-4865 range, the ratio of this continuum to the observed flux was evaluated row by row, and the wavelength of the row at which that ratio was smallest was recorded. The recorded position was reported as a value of 4850.72 angstrom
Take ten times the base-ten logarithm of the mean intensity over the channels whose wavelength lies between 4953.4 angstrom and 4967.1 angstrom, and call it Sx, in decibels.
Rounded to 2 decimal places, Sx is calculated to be 8.55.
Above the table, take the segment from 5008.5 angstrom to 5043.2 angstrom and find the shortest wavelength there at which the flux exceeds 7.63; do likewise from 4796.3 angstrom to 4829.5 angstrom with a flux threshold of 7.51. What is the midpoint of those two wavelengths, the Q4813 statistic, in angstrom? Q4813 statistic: 4915.1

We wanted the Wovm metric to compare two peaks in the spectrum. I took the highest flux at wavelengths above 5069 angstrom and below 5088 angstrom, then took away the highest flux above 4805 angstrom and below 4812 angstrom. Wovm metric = -0.90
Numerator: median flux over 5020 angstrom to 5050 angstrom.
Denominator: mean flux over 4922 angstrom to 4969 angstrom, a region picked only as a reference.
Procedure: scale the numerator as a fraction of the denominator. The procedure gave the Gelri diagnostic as 0.90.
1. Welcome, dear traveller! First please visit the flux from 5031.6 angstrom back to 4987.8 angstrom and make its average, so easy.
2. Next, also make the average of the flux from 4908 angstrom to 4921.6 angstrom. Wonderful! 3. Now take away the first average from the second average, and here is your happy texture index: 0.2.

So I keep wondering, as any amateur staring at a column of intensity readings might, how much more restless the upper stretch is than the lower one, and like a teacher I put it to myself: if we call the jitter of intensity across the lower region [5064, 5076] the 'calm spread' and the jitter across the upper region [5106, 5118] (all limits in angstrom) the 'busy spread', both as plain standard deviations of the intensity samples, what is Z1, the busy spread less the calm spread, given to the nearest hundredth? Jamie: 0.04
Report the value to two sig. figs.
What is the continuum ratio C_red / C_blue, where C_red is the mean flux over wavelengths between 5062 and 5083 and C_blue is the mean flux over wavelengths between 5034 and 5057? 0.96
